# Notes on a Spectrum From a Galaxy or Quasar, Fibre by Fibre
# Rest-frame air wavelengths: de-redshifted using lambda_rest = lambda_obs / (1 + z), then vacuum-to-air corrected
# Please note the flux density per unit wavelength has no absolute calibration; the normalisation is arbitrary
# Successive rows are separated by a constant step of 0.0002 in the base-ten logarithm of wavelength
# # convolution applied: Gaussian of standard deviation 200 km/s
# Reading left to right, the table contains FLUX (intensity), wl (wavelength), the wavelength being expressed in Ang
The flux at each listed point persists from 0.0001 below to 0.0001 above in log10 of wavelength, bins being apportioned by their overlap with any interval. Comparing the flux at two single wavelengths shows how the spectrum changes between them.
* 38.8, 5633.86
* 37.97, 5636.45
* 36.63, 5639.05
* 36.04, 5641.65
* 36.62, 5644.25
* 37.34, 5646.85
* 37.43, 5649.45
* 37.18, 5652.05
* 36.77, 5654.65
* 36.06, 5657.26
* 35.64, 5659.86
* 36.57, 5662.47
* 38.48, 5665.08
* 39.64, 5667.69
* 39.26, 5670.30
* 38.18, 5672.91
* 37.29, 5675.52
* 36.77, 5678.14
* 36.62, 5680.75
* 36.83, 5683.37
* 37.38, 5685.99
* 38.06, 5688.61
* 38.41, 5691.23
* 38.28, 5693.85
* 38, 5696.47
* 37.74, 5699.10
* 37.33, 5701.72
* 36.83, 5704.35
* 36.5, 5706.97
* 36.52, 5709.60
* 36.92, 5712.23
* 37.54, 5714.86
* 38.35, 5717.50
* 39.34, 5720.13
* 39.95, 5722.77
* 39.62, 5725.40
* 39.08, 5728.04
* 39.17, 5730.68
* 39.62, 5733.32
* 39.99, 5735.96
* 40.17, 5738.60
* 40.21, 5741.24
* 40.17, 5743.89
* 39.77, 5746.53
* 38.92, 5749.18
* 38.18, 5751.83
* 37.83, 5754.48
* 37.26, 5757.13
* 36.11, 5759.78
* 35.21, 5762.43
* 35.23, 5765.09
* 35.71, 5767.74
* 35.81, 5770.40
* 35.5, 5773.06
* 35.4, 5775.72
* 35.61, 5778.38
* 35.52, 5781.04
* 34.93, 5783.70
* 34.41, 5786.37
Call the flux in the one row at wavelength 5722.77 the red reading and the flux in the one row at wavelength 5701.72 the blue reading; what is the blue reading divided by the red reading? 0.93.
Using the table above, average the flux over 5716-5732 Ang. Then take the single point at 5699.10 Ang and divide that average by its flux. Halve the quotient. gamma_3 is 0.520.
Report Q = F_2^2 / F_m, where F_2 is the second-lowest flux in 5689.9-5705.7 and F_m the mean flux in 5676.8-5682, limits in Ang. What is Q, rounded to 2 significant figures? 38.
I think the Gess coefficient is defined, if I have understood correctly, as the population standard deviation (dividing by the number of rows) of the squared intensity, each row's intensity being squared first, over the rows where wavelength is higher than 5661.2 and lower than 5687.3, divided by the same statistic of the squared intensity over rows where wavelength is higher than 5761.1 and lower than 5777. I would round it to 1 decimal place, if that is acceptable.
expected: 5.1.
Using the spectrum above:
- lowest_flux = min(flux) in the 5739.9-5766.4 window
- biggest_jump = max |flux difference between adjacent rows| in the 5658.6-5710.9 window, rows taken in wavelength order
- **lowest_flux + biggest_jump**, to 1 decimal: 37.1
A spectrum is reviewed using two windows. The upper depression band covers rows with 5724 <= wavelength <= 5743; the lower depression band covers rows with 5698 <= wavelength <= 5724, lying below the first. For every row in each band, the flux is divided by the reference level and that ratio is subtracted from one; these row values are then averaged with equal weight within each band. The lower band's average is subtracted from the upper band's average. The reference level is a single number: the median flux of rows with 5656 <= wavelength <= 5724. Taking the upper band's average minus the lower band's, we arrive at -0.05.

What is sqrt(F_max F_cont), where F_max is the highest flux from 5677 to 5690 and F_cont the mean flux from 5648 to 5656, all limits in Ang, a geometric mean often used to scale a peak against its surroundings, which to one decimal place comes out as 37.6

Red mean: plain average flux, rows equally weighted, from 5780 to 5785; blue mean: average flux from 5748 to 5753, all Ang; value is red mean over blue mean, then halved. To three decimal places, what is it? 0.457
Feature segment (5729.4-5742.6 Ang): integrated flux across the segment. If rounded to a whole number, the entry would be 526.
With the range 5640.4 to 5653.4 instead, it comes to 480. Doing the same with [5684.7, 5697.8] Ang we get 498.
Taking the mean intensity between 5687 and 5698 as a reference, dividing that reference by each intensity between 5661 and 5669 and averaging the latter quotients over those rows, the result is 1.000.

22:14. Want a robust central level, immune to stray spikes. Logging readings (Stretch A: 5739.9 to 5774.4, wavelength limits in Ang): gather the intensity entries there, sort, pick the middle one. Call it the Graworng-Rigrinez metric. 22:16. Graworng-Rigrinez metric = 37.3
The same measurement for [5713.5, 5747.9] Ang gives 39.6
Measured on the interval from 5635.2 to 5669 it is 36.8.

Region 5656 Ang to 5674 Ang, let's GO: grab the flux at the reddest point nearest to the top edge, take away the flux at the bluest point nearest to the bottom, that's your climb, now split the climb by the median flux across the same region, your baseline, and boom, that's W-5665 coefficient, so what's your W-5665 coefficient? 0.056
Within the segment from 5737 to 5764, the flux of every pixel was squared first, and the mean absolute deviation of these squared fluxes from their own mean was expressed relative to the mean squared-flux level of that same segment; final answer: 0.076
